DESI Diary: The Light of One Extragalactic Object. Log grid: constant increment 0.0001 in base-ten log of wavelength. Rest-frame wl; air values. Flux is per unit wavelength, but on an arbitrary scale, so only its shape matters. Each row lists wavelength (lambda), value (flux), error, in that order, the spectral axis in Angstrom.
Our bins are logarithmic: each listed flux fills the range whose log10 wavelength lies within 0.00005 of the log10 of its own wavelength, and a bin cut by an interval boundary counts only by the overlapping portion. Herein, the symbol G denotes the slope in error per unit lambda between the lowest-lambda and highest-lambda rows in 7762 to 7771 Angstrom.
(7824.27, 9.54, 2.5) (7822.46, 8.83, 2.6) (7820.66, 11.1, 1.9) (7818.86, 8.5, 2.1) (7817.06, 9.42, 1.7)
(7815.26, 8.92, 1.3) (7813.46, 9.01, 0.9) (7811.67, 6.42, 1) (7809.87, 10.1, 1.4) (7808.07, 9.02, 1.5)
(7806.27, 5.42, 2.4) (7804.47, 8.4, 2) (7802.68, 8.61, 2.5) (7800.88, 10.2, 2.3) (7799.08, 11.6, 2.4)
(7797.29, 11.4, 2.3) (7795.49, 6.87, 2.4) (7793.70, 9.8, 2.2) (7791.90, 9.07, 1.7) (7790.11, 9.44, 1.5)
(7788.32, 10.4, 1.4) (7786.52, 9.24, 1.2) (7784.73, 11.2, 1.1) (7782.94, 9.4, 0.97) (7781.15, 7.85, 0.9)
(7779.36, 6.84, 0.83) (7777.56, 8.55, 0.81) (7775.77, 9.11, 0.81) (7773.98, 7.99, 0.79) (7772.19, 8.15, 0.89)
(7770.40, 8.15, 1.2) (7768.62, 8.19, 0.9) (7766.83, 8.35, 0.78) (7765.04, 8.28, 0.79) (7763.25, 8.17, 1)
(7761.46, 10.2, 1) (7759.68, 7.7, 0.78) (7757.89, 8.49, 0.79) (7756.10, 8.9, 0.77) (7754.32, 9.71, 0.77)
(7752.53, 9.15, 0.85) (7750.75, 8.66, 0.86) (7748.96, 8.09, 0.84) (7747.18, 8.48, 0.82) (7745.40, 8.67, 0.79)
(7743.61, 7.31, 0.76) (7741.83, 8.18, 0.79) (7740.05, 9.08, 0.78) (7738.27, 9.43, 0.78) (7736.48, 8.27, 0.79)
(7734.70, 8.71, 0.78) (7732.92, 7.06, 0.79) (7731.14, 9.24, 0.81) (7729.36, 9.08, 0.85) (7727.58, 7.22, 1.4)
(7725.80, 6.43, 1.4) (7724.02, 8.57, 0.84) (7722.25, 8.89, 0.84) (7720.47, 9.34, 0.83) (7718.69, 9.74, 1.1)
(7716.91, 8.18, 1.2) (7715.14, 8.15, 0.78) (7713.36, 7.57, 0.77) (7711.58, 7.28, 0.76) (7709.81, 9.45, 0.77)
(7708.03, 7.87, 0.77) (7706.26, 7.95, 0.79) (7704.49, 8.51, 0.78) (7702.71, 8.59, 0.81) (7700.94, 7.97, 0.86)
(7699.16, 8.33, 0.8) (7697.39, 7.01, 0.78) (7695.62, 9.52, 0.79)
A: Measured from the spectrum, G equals 0.03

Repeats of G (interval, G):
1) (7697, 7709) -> 0.00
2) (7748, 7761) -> -0.01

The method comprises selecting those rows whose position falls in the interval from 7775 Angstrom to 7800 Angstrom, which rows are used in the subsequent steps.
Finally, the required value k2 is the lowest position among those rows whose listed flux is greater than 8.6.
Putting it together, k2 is 7775.77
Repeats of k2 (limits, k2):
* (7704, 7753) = 7709.81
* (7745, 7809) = 7745.40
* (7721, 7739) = 7722.25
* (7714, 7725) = 7718.69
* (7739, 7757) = 7740.05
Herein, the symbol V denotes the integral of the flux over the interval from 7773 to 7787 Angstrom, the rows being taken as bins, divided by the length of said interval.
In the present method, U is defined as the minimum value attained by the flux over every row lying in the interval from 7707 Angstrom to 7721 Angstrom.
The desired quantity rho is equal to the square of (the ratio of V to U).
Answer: 1.4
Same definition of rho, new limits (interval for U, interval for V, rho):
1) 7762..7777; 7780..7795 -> 1.4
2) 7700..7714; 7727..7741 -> 1.4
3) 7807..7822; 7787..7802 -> 2.3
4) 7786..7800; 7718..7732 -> 1.5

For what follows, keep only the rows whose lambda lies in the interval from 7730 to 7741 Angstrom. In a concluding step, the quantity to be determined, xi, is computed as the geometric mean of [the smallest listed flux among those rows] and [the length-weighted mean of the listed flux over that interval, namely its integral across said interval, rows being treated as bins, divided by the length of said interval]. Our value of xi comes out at 7.8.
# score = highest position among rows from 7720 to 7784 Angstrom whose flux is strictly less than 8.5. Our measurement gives 7781.15 Angstrom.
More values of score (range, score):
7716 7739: 7736.48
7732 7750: 7748.96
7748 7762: 7759.68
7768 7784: 7781.15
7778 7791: 7781.15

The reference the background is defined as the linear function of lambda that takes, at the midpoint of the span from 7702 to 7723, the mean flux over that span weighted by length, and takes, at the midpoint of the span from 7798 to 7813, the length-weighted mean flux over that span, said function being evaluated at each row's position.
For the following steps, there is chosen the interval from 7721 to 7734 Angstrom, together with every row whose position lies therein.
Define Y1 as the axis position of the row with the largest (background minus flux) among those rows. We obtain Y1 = 7725.80 Angstrom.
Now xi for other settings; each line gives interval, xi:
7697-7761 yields 7.3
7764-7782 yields 7.5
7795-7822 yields 7.0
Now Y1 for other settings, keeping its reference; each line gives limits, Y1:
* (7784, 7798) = 7795.49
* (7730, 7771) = 7732.92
